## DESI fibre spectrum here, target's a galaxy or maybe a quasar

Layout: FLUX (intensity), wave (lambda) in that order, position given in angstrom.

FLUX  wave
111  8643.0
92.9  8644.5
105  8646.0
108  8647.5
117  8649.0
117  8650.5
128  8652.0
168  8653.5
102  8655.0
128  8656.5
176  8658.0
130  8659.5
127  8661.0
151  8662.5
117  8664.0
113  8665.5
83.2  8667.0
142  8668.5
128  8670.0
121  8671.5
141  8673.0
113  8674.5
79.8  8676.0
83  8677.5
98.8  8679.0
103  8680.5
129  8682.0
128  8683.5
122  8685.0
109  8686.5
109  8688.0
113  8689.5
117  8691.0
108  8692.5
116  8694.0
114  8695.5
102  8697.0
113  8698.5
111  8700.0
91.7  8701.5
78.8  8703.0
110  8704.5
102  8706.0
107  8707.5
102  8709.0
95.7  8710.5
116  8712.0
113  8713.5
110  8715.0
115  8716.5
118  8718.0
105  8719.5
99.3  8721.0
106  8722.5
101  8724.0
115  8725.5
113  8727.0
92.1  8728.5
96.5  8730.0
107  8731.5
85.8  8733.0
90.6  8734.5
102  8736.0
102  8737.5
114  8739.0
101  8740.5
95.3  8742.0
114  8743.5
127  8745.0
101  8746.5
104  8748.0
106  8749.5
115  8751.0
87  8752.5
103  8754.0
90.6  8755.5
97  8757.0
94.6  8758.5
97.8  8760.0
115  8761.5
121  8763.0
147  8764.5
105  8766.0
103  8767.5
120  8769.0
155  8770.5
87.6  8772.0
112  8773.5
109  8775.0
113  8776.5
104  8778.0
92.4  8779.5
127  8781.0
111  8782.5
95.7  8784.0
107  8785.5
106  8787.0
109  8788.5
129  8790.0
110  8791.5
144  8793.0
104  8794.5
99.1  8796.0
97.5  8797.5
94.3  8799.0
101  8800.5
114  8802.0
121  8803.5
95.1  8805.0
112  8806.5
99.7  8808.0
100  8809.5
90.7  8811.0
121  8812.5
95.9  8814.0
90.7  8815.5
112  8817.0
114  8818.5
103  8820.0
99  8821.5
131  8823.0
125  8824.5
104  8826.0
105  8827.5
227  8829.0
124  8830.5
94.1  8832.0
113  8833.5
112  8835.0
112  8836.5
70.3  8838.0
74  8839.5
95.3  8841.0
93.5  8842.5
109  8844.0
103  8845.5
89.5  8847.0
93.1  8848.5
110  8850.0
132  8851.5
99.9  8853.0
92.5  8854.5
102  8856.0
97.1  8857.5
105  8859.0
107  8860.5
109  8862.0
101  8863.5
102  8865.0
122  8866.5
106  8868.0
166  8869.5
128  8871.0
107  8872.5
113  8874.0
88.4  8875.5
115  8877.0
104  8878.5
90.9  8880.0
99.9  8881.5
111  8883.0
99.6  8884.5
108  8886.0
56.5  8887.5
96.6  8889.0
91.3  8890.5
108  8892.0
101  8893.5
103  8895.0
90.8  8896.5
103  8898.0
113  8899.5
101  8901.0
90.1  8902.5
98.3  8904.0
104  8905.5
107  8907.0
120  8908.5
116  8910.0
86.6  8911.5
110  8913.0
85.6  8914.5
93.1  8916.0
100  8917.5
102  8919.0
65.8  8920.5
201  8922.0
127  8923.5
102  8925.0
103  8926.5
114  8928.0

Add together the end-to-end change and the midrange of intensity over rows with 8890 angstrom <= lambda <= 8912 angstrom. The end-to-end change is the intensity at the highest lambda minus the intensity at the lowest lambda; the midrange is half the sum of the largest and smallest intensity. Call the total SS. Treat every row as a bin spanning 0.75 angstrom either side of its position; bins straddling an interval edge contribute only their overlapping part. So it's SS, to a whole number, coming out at 99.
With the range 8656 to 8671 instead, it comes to 130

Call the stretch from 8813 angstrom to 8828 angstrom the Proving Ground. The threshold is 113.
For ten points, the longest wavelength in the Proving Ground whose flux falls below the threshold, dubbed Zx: 8827.5 angstrom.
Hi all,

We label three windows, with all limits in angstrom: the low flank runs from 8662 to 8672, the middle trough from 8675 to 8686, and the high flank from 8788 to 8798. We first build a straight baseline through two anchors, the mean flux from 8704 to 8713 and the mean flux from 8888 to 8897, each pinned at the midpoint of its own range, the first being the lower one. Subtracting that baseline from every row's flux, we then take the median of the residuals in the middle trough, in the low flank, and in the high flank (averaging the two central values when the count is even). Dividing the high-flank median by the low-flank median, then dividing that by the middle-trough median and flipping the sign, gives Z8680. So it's 0.13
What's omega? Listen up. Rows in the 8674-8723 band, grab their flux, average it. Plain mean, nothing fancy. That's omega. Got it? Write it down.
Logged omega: 107.2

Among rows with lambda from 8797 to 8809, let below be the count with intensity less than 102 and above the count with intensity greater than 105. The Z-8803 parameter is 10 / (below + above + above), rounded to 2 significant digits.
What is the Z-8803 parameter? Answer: 0.91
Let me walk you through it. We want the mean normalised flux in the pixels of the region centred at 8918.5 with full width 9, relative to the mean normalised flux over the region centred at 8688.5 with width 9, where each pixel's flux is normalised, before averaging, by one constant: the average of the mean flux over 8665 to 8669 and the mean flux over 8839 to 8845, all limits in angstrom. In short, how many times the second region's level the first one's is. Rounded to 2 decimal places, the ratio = 0.96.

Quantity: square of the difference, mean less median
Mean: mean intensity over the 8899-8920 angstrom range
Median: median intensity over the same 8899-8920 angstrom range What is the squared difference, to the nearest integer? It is 0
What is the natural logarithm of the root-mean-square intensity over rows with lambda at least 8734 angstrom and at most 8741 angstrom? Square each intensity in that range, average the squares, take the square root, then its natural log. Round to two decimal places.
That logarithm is 4.63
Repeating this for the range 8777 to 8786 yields 4.67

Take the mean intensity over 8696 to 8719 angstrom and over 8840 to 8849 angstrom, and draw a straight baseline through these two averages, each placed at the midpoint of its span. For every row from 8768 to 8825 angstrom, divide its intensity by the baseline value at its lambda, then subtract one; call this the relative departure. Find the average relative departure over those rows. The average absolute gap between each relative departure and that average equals 0.112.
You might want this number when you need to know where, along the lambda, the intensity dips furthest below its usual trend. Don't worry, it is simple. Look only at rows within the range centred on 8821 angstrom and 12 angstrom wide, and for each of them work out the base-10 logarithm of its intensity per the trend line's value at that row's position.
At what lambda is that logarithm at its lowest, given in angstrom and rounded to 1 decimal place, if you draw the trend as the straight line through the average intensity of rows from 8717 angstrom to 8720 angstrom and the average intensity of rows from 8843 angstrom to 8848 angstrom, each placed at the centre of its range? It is 8815.5 angstrom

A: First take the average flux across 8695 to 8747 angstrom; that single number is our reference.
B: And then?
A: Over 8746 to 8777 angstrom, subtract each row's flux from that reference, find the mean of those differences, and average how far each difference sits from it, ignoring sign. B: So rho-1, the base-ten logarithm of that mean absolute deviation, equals 1.09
